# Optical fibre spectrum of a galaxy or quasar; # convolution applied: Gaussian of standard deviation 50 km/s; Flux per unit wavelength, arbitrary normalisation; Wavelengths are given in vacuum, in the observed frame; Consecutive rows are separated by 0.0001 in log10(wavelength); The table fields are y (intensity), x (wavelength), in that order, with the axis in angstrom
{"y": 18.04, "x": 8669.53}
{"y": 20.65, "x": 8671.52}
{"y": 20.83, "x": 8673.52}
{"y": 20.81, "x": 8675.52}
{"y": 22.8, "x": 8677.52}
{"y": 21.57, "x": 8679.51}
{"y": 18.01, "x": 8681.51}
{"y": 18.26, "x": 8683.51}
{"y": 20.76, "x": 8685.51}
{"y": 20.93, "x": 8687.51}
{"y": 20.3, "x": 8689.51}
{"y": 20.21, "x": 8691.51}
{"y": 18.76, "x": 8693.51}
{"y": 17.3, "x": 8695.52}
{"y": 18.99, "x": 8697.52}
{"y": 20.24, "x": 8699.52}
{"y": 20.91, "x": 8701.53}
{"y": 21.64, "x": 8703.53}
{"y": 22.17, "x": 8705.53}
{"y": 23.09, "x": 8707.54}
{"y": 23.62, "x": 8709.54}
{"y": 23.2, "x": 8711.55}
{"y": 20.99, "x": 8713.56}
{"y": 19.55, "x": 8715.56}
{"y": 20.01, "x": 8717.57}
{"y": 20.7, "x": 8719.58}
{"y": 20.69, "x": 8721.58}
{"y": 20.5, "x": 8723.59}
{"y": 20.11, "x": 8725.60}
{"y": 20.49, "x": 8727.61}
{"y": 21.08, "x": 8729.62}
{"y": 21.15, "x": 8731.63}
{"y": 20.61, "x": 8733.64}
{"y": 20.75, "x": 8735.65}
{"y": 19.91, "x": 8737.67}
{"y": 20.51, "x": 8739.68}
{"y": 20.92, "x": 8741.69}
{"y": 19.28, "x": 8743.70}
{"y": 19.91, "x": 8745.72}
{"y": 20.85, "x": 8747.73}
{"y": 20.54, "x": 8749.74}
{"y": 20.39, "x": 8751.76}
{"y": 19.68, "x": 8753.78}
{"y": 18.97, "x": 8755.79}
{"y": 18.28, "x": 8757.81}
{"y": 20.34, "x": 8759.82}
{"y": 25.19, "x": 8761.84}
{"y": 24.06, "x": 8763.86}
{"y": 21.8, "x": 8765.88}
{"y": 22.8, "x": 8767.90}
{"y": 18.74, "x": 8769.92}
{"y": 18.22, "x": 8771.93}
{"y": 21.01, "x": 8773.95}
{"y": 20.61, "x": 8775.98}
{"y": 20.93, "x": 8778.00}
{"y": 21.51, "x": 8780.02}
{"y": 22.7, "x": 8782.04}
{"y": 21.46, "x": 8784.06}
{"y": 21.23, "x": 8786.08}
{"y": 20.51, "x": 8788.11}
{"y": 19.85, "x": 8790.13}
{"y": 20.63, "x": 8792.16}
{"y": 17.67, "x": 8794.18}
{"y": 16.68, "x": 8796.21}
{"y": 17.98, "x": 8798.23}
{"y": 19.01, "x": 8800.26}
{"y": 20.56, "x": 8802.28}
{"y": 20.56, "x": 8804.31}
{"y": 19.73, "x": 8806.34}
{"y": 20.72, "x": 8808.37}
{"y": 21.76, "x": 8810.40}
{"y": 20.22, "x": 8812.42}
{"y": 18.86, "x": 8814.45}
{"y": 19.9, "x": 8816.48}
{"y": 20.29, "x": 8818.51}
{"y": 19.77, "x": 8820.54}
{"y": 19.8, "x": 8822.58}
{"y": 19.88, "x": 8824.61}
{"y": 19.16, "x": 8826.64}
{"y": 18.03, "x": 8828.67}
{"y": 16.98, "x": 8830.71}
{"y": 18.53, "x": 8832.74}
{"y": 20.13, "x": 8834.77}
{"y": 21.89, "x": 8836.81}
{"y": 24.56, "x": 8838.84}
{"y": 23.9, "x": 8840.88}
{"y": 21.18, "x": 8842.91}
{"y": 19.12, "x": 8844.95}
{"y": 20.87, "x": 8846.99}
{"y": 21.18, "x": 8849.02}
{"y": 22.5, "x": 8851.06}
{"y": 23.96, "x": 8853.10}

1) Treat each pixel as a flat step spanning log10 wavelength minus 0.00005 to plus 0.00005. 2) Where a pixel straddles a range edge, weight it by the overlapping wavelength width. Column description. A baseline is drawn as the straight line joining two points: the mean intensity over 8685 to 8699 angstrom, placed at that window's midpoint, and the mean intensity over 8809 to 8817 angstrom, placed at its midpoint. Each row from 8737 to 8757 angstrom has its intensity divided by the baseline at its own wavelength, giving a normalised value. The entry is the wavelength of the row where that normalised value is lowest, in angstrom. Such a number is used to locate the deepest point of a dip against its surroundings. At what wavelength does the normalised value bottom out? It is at 8755.79 angstrom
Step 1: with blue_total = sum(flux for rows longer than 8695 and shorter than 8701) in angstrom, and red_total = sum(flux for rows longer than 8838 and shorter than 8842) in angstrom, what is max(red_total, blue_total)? 57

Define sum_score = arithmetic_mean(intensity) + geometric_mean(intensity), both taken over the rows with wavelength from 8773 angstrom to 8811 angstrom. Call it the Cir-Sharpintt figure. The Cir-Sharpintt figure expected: 40.5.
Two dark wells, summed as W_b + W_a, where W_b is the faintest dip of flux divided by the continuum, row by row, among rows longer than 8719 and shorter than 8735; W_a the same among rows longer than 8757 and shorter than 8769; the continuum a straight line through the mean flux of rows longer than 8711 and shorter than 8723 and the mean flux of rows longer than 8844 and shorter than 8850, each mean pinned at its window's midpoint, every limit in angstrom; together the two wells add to 1.85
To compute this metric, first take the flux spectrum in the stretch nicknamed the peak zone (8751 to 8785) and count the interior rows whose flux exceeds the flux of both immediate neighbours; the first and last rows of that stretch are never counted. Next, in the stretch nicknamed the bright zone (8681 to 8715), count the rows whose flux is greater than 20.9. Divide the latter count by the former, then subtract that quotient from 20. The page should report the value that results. 18.0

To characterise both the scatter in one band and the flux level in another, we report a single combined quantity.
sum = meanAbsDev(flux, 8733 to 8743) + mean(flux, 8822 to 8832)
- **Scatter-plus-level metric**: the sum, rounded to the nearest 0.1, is 19.0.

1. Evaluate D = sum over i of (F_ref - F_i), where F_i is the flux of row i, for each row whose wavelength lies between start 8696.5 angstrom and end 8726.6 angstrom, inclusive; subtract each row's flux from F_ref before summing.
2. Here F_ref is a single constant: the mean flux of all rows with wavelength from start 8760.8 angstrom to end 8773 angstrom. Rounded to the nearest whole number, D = 11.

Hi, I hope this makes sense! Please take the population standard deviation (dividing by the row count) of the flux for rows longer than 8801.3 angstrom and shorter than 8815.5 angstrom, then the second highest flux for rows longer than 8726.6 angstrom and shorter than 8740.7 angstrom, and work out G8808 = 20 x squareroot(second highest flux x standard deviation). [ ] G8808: 84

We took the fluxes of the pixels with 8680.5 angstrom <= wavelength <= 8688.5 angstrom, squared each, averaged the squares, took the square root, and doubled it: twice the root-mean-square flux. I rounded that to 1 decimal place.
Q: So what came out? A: 39.1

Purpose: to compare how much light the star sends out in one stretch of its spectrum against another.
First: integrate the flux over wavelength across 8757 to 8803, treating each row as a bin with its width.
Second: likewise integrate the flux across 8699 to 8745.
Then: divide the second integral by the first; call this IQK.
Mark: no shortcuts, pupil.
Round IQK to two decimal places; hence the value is 1.02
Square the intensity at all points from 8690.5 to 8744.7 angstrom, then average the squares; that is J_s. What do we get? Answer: 428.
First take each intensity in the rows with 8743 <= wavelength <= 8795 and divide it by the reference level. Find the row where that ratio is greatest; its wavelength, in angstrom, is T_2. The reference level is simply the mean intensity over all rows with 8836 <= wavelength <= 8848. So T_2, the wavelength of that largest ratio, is 8761.84 angstrom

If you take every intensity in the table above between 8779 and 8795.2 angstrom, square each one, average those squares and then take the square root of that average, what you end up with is 20.7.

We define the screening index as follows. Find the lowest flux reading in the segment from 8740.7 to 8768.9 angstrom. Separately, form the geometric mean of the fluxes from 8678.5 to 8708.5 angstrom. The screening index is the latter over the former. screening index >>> 1.10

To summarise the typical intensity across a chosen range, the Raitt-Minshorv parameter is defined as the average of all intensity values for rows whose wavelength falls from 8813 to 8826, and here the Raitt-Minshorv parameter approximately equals 19.7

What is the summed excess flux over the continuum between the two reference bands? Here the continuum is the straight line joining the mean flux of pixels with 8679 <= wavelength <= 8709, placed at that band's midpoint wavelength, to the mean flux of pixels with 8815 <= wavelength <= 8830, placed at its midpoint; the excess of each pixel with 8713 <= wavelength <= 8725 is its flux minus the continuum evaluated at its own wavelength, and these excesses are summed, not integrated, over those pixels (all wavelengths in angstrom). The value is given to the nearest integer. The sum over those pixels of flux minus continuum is 2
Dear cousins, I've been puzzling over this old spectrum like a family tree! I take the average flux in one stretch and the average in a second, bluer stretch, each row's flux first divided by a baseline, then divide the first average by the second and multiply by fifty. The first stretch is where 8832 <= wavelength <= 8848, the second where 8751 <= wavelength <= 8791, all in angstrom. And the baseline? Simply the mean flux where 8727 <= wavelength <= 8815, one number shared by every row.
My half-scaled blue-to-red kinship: 50.9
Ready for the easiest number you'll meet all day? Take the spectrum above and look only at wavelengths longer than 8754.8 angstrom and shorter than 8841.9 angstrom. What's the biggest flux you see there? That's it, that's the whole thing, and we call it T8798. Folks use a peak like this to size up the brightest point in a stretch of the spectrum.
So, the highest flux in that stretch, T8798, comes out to 25.19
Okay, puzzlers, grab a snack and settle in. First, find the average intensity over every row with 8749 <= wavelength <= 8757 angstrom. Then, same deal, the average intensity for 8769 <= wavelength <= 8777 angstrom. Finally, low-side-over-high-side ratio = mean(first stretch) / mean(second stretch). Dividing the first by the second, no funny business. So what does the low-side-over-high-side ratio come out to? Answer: 1.01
